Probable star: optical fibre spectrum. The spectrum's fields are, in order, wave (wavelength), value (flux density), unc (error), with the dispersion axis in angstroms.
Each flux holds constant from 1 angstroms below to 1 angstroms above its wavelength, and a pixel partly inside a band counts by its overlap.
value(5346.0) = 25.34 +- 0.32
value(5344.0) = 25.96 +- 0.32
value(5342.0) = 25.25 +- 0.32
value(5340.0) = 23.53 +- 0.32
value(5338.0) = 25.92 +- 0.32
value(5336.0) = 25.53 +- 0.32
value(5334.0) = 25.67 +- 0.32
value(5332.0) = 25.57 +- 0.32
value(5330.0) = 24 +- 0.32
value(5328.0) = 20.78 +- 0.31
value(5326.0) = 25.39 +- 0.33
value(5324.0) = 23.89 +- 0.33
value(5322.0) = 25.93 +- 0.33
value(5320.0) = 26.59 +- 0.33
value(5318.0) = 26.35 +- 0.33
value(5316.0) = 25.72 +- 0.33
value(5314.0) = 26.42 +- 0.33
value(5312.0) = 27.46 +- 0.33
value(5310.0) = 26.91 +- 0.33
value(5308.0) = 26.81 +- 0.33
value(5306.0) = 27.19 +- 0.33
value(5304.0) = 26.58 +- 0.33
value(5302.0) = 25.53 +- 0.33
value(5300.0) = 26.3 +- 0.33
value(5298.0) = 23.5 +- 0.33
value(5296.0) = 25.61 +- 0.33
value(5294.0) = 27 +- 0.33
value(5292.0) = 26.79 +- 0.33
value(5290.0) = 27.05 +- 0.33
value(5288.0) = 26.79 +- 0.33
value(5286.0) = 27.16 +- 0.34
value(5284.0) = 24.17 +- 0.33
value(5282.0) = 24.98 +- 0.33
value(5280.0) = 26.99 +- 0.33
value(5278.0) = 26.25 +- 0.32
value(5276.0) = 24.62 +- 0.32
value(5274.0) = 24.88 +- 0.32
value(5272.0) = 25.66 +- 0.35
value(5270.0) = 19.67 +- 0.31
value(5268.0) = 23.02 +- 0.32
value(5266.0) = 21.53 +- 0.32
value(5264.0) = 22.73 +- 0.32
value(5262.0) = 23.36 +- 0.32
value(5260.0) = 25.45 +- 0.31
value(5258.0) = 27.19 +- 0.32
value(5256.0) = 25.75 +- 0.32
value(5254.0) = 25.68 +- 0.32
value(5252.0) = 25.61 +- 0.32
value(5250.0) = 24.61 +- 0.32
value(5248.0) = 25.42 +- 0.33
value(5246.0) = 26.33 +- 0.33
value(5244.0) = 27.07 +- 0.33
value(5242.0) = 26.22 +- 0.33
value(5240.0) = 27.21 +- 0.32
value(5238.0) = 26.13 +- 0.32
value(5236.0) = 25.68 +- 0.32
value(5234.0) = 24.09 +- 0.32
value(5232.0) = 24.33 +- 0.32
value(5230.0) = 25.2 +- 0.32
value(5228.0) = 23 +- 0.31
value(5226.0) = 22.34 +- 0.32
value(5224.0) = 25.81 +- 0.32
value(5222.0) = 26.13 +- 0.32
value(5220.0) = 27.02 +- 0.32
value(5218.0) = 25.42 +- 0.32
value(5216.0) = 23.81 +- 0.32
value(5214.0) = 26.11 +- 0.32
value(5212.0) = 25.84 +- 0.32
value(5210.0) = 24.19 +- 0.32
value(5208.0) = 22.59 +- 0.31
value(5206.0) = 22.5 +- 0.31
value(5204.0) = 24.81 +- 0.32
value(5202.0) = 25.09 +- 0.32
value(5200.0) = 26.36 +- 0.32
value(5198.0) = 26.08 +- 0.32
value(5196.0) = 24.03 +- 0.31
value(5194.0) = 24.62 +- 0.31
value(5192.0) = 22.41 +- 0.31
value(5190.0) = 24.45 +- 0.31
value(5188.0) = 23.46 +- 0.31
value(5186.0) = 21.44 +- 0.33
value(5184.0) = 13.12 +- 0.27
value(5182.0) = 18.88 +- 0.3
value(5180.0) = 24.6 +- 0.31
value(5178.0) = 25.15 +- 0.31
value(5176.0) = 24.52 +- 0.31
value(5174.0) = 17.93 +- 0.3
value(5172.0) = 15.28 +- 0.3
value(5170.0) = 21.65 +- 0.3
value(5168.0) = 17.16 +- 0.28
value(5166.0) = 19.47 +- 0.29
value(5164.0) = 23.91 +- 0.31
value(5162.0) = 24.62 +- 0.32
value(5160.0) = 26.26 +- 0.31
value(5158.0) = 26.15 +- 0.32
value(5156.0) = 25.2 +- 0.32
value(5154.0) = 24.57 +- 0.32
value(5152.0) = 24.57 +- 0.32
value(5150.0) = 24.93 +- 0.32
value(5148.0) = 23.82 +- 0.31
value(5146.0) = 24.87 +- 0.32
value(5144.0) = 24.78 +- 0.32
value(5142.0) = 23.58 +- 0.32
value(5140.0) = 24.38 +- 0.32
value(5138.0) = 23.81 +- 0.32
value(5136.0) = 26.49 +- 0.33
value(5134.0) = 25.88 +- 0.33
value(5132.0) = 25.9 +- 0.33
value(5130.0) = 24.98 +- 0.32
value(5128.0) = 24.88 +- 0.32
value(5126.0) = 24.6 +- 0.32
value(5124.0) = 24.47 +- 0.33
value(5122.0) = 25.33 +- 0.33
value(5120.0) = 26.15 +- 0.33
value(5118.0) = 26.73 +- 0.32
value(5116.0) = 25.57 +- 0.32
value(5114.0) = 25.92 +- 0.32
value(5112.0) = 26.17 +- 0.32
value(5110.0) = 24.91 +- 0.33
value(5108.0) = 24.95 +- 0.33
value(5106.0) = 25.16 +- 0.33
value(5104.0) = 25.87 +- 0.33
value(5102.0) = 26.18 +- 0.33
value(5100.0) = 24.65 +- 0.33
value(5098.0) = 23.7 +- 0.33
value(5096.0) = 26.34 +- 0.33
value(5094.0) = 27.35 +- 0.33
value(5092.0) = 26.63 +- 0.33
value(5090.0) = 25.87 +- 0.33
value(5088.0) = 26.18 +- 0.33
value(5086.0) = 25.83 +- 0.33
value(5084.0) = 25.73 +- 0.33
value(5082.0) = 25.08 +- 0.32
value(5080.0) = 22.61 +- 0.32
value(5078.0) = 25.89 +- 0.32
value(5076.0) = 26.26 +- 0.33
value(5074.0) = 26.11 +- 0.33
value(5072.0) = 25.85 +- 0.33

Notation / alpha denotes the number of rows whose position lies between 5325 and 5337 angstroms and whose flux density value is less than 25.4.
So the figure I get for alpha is 3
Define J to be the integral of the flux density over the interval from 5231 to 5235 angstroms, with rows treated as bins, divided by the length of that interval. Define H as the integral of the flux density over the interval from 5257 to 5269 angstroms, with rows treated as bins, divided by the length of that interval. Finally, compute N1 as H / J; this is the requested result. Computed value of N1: 0.99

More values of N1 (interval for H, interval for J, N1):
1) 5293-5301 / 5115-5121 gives 0.98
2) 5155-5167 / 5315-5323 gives 0.93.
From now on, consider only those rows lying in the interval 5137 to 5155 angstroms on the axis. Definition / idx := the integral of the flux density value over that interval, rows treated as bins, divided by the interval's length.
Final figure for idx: 24.4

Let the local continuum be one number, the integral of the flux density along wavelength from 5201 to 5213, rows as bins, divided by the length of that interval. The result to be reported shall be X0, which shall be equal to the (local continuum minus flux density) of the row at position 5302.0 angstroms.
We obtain -1.4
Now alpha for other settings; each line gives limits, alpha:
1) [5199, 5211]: 5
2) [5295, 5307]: 1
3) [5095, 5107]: 3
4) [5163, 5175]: 6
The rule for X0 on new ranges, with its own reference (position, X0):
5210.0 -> 0.0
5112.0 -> -2.0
